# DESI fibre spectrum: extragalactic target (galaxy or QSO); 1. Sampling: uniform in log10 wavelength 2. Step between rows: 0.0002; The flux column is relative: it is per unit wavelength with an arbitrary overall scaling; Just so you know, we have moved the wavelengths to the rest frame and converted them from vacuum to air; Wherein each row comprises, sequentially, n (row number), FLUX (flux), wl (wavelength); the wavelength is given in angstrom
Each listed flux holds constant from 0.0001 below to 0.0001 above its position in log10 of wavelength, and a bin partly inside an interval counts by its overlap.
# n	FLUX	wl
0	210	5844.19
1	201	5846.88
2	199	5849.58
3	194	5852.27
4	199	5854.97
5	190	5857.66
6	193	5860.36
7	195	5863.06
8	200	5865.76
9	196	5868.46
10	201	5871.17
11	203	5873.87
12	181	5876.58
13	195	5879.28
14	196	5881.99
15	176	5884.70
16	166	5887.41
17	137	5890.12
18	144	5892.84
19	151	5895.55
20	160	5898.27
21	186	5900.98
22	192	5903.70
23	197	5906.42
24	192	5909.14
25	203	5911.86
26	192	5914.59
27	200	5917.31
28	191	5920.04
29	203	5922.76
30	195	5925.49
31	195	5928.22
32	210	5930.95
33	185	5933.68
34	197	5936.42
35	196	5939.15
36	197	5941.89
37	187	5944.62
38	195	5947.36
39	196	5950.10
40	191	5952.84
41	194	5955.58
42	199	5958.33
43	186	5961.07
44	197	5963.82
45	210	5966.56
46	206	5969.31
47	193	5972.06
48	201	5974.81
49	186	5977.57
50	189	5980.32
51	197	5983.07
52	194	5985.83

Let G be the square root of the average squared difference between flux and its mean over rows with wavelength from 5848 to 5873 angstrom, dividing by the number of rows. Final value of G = 3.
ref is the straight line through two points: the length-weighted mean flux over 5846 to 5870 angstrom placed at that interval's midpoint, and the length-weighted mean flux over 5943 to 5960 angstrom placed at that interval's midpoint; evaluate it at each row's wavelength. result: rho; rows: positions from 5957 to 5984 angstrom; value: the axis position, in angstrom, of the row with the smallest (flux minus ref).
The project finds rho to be 5961.07 angstrom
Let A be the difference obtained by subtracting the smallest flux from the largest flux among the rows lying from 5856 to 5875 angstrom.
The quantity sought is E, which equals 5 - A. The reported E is -8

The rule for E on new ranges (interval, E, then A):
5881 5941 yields -68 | 73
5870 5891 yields -61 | 66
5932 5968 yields -20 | 25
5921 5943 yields -20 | 25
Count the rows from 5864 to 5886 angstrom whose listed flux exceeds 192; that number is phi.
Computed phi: 6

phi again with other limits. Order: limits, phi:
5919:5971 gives 14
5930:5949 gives 5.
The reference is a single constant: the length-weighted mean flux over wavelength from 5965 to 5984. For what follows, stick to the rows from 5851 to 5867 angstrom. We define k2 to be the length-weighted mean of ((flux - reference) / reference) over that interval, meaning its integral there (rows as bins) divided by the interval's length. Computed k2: -0.012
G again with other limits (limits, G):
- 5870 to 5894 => 23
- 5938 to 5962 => 4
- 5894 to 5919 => 17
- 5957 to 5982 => 8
